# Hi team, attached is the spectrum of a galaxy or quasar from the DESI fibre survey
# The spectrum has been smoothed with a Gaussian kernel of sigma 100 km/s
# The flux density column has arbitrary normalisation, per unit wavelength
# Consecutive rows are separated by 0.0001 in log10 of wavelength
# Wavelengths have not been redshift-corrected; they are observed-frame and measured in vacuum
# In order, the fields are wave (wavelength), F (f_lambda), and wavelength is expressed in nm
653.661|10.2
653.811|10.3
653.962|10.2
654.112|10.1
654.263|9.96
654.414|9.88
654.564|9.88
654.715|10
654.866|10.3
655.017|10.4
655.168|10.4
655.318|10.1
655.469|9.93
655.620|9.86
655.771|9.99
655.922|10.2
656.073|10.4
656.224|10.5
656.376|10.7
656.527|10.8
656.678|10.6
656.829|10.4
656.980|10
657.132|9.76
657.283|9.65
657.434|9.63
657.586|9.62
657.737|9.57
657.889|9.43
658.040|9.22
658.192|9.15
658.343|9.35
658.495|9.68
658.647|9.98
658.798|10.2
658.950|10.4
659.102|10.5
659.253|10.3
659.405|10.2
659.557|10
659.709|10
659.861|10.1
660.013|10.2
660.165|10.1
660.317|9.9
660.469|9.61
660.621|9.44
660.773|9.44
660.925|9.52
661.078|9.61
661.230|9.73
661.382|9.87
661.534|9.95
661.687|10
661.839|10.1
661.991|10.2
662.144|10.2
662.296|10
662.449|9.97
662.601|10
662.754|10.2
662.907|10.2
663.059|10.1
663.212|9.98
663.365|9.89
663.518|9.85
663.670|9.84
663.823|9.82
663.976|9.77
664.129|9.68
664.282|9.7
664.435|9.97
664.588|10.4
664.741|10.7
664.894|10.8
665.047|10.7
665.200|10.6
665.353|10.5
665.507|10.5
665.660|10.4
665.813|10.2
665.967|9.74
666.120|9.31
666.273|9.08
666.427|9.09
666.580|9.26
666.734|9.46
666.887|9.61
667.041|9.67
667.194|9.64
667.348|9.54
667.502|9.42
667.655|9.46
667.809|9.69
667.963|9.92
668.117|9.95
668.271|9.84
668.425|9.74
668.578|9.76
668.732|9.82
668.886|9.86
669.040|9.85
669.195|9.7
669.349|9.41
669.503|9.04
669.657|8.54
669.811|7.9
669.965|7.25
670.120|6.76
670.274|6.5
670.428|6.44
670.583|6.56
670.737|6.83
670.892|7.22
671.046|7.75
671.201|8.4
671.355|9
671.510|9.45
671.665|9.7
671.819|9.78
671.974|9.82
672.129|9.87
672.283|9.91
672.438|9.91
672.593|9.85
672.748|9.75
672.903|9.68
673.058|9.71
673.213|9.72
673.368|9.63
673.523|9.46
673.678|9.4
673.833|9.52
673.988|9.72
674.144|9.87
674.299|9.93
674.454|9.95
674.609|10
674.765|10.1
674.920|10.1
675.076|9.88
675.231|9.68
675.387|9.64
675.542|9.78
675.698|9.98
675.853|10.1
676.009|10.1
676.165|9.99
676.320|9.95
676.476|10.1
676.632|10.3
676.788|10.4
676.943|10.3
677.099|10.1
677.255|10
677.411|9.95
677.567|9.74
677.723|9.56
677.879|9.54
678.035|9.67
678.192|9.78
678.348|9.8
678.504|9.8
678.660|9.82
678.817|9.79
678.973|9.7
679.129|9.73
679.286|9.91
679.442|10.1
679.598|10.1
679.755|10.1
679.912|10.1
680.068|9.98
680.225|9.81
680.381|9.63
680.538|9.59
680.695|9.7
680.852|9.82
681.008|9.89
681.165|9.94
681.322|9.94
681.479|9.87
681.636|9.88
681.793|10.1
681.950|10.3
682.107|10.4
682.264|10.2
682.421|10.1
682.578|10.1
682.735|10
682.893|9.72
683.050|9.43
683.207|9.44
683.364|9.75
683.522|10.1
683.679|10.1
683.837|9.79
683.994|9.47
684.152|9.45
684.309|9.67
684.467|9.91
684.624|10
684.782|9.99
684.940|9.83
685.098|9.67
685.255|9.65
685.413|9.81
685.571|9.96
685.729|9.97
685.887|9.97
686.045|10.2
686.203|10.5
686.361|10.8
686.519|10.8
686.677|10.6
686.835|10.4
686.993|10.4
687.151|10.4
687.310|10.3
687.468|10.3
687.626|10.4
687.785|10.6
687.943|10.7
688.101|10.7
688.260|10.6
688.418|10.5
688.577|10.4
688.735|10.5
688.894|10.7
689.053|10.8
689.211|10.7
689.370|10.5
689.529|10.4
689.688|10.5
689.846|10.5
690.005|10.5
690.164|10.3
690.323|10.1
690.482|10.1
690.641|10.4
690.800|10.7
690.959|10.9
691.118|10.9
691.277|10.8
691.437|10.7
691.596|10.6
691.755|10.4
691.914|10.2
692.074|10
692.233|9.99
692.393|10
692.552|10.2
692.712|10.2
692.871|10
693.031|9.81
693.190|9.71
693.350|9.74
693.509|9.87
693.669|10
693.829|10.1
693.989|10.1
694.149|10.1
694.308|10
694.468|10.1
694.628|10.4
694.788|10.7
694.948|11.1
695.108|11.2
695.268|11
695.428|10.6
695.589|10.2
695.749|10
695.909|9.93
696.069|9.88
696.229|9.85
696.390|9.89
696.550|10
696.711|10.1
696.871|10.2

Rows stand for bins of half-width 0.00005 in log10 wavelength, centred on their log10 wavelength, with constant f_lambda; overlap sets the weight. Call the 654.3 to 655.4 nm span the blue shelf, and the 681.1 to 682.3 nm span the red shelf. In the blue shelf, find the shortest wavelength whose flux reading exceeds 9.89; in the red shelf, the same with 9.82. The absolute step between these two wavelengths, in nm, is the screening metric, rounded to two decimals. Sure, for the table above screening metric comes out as 26.45 nm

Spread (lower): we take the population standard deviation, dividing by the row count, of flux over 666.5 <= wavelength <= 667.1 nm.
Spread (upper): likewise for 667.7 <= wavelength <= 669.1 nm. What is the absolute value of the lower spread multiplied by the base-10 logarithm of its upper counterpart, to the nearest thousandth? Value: 0.174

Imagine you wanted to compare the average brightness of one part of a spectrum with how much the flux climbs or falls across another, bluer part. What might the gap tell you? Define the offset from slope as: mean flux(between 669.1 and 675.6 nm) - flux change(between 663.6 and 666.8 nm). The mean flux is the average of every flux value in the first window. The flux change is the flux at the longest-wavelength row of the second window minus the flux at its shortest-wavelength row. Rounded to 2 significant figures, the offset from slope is 9.5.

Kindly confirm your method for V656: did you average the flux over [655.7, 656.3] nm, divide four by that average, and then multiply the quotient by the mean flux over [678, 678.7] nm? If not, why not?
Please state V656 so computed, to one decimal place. 3.8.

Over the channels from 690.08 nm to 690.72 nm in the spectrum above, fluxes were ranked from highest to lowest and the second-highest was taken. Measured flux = 10.3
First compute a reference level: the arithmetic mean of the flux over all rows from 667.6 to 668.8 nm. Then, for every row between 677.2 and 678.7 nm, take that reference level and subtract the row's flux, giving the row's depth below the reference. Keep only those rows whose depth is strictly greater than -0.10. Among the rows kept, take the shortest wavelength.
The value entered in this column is 677.567 nm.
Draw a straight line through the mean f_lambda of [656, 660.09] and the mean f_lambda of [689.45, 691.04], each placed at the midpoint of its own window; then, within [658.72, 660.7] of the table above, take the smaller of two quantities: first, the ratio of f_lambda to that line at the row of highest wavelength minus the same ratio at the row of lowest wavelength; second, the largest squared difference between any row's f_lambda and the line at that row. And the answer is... -0.078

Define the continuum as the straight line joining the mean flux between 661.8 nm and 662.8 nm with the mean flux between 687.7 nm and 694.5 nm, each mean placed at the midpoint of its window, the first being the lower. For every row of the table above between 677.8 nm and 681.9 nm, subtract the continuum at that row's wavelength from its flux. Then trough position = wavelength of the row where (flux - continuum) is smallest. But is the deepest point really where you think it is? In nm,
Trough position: 677.879 nm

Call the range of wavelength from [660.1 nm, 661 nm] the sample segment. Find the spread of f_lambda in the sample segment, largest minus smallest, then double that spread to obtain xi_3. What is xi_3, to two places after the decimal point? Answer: 1.32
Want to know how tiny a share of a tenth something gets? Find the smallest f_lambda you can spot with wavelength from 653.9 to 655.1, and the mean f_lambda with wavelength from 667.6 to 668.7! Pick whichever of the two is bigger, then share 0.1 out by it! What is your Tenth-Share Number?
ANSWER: 0.0101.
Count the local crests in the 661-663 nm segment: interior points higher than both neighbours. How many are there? 0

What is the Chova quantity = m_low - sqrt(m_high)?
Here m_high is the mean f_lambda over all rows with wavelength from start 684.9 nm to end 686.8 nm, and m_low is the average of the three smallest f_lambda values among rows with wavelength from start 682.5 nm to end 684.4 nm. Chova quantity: 6.3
